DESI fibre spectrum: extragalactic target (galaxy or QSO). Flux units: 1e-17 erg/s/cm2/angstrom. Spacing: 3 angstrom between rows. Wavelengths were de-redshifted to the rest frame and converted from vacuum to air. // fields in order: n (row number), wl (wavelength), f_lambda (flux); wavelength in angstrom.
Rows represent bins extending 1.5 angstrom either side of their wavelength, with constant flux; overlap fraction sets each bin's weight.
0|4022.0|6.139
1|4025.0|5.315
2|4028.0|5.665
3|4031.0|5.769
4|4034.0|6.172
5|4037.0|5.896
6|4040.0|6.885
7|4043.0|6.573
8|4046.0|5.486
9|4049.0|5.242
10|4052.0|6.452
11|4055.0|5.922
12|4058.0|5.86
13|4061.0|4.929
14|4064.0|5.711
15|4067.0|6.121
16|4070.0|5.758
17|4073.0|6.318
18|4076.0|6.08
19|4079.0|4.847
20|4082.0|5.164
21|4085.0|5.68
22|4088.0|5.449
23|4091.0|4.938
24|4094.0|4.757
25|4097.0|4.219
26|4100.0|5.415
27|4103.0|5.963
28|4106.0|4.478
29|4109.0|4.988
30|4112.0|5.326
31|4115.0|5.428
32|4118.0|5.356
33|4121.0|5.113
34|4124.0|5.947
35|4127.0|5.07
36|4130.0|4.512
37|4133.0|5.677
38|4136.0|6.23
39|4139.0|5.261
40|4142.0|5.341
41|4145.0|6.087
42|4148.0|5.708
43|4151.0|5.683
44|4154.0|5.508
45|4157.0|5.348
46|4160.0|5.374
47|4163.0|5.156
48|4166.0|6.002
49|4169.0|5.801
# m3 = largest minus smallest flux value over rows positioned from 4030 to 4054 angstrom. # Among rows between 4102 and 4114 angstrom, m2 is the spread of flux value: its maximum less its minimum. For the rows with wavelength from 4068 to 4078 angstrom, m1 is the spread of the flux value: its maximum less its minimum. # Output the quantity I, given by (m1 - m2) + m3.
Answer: 0.7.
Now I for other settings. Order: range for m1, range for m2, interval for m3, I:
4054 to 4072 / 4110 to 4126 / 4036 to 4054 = 2.0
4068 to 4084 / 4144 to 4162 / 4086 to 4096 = 1.4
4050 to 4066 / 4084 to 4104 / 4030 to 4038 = 0.2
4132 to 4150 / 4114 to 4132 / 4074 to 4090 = 0.8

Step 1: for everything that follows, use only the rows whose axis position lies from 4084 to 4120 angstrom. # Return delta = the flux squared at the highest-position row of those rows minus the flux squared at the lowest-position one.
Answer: -3.6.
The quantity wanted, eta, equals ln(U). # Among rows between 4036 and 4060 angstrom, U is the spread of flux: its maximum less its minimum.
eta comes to 0.5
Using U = 1.6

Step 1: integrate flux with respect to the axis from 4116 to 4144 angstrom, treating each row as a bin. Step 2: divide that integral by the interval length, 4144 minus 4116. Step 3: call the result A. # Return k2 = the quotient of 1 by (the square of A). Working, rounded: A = 5.40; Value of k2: 0.034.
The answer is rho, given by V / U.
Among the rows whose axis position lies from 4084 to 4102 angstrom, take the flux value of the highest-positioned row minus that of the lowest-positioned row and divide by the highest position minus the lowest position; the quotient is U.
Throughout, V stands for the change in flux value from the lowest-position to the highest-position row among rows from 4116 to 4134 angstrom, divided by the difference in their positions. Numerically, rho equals -1.2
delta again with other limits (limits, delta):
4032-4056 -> -3.0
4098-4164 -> -2.7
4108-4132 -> -4.5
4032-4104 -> -2.5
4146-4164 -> -6.0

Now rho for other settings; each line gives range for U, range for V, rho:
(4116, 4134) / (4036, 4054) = 1.7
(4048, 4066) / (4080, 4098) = -2.0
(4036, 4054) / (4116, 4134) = 0.6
